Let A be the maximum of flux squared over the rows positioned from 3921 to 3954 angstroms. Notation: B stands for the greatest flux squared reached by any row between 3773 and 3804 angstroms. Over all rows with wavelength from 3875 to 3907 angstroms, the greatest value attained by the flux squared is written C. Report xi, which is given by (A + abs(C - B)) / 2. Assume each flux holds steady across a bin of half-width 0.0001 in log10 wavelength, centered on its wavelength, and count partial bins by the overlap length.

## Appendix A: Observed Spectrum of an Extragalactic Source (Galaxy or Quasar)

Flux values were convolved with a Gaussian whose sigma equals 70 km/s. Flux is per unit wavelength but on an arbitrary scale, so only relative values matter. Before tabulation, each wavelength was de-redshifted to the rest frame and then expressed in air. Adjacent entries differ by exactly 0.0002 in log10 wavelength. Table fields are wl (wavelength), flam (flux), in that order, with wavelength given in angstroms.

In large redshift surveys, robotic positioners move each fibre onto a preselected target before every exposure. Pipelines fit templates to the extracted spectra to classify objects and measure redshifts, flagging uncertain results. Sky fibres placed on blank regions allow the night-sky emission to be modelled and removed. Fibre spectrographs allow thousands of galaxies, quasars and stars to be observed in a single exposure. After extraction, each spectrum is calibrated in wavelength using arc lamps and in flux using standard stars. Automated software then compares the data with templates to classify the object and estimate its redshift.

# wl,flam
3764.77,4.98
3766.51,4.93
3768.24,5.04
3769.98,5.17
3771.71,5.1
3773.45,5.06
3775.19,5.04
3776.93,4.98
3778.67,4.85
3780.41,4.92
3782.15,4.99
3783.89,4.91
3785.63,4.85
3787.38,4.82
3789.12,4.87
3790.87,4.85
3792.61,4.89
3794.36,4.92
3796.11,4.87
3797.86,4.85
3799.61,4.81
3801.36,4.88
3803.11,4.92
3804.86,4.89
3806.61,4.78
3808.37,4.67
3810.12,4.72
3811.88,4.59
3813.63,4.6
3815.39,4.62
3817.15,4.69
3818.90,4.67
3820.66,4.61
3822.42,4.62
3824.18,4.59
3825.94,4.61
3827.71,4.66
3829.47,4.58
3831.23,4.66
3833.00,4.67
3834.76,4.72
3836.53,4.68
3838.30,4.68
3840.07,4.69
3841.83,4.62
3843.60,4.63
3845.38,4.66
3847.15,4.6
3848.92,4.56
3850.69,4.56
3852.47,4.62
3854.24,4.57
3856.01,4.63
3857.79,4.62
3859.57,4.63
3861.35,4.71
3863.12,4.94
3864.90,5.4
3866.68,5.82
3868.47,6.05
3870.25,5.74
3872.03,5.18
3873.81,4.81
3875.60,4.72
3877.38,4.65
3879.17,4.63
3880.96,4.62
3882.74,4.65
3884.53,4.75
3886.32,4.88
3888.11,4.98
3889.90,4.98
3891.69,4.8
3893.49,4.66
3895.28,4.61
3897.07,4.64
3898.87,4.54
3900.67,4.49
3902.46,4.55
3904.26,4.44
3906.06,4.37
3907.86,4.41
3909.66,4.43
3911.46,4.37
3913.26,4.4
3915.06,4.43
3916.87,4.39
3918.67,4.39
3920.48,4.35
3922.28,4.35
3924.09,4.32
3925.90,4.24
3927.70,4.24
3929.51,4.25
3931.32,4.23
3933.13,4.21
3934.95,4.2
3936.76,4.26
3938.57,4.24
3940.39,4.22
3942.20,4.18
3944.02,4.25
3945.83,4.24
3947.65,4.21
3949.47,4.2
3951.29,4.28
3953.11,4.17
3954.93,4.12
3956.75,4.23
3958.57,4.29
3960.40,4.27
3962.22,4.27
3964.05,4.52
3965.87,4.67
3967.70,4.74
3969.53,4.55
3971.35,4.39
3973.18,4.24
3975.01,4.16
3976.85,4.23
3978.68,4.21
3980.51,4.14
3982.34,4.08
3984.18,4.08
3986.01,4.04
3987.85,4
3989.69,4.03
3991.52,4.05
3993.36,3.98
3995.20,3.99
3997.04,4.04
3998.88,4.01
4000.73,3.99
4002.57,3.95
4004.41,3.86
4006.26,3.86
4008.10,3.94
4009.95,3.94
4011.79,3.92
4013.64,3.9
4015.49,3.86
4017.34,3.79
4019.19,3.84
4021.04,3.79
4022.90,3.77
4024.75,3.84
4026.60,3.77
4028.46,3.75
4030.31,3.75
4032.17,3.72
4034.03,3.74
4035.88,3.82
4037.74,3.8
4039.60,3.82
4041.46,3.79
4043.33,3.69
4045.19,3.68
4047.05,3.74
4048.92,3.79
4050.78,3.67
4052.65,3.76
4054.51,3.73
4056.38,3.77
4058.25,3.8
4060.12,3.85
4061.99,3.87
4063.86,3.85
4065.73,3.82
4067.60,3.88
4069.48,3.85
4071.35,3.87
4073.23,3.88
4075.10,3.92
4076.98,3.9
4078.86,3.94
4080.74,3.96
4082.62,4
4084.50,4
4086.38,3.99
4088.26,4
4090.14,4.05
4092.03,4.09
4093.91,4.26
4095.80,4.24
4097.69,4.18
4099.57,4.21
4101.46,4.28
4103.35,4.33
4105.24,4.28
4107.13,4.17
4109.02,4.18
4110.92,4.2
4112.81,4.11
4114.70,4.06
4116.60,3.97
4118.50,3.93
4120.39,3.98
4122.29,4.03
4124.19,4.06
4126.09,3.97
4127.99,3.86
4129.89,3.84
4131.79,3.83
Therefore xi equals 10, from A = 19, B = 26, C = 24.8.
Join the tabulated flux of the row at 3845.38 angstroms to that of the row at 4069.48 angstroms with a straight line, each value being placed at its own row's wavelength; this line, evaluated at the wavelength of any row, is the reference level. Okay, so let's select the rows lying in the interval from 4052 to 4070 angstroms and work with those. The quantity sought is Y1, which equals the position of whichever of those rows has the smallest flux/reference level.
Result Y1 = 4054.51 angstroms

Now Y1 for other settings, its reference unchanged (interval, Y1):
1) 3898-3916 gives 3906.06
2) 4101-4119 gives 4118.50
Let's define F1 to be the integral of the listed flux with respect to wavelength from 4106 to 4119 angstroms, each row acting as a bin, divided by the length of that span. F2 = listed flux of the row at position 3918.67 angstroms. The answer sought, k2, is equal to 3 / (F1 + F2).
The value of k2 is 0.354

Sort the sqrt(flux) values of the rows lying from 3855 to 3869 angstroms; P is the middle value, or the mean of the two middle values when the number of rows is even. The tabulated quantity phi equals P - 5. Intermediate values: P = 2.20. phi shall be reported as -2.80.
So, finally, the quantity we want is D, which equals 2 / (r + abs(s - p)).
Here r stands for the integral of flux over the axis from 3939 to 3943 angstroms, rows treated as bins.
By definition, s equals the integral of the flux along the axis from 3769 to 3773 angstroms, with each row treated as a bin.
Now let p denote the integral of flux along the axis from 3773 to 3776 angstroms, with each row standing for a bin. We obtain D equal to 0.090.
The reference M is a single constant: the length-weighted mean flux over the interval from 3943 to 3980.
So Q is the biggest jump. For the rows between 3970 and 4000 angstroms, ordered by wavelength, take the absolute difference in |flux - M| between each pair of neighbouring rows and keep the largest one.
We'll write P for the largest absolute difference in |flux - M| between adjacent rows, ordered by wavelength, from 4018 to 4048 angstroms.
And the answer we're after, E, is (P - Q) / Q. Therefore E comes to 0.25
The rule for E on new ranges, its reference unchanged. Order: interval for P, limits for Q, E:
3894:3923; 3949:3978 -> -0.42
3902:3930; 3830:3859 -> 0.57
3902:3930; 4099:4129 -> 0.00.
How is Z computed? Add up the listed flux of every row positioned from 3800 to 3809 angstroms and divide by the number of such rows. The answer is 4.83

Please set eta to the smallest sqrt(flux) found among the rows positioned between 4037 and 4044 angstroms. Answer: 1.92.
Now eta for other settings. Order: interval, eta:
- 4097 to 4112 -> 2.04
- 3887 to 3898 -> 2.15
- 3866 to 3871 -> 2.40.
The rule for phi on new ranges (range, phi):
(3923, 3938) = -2.94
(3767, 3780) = -2.76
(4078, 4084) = -3.01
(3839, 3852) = -2.85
